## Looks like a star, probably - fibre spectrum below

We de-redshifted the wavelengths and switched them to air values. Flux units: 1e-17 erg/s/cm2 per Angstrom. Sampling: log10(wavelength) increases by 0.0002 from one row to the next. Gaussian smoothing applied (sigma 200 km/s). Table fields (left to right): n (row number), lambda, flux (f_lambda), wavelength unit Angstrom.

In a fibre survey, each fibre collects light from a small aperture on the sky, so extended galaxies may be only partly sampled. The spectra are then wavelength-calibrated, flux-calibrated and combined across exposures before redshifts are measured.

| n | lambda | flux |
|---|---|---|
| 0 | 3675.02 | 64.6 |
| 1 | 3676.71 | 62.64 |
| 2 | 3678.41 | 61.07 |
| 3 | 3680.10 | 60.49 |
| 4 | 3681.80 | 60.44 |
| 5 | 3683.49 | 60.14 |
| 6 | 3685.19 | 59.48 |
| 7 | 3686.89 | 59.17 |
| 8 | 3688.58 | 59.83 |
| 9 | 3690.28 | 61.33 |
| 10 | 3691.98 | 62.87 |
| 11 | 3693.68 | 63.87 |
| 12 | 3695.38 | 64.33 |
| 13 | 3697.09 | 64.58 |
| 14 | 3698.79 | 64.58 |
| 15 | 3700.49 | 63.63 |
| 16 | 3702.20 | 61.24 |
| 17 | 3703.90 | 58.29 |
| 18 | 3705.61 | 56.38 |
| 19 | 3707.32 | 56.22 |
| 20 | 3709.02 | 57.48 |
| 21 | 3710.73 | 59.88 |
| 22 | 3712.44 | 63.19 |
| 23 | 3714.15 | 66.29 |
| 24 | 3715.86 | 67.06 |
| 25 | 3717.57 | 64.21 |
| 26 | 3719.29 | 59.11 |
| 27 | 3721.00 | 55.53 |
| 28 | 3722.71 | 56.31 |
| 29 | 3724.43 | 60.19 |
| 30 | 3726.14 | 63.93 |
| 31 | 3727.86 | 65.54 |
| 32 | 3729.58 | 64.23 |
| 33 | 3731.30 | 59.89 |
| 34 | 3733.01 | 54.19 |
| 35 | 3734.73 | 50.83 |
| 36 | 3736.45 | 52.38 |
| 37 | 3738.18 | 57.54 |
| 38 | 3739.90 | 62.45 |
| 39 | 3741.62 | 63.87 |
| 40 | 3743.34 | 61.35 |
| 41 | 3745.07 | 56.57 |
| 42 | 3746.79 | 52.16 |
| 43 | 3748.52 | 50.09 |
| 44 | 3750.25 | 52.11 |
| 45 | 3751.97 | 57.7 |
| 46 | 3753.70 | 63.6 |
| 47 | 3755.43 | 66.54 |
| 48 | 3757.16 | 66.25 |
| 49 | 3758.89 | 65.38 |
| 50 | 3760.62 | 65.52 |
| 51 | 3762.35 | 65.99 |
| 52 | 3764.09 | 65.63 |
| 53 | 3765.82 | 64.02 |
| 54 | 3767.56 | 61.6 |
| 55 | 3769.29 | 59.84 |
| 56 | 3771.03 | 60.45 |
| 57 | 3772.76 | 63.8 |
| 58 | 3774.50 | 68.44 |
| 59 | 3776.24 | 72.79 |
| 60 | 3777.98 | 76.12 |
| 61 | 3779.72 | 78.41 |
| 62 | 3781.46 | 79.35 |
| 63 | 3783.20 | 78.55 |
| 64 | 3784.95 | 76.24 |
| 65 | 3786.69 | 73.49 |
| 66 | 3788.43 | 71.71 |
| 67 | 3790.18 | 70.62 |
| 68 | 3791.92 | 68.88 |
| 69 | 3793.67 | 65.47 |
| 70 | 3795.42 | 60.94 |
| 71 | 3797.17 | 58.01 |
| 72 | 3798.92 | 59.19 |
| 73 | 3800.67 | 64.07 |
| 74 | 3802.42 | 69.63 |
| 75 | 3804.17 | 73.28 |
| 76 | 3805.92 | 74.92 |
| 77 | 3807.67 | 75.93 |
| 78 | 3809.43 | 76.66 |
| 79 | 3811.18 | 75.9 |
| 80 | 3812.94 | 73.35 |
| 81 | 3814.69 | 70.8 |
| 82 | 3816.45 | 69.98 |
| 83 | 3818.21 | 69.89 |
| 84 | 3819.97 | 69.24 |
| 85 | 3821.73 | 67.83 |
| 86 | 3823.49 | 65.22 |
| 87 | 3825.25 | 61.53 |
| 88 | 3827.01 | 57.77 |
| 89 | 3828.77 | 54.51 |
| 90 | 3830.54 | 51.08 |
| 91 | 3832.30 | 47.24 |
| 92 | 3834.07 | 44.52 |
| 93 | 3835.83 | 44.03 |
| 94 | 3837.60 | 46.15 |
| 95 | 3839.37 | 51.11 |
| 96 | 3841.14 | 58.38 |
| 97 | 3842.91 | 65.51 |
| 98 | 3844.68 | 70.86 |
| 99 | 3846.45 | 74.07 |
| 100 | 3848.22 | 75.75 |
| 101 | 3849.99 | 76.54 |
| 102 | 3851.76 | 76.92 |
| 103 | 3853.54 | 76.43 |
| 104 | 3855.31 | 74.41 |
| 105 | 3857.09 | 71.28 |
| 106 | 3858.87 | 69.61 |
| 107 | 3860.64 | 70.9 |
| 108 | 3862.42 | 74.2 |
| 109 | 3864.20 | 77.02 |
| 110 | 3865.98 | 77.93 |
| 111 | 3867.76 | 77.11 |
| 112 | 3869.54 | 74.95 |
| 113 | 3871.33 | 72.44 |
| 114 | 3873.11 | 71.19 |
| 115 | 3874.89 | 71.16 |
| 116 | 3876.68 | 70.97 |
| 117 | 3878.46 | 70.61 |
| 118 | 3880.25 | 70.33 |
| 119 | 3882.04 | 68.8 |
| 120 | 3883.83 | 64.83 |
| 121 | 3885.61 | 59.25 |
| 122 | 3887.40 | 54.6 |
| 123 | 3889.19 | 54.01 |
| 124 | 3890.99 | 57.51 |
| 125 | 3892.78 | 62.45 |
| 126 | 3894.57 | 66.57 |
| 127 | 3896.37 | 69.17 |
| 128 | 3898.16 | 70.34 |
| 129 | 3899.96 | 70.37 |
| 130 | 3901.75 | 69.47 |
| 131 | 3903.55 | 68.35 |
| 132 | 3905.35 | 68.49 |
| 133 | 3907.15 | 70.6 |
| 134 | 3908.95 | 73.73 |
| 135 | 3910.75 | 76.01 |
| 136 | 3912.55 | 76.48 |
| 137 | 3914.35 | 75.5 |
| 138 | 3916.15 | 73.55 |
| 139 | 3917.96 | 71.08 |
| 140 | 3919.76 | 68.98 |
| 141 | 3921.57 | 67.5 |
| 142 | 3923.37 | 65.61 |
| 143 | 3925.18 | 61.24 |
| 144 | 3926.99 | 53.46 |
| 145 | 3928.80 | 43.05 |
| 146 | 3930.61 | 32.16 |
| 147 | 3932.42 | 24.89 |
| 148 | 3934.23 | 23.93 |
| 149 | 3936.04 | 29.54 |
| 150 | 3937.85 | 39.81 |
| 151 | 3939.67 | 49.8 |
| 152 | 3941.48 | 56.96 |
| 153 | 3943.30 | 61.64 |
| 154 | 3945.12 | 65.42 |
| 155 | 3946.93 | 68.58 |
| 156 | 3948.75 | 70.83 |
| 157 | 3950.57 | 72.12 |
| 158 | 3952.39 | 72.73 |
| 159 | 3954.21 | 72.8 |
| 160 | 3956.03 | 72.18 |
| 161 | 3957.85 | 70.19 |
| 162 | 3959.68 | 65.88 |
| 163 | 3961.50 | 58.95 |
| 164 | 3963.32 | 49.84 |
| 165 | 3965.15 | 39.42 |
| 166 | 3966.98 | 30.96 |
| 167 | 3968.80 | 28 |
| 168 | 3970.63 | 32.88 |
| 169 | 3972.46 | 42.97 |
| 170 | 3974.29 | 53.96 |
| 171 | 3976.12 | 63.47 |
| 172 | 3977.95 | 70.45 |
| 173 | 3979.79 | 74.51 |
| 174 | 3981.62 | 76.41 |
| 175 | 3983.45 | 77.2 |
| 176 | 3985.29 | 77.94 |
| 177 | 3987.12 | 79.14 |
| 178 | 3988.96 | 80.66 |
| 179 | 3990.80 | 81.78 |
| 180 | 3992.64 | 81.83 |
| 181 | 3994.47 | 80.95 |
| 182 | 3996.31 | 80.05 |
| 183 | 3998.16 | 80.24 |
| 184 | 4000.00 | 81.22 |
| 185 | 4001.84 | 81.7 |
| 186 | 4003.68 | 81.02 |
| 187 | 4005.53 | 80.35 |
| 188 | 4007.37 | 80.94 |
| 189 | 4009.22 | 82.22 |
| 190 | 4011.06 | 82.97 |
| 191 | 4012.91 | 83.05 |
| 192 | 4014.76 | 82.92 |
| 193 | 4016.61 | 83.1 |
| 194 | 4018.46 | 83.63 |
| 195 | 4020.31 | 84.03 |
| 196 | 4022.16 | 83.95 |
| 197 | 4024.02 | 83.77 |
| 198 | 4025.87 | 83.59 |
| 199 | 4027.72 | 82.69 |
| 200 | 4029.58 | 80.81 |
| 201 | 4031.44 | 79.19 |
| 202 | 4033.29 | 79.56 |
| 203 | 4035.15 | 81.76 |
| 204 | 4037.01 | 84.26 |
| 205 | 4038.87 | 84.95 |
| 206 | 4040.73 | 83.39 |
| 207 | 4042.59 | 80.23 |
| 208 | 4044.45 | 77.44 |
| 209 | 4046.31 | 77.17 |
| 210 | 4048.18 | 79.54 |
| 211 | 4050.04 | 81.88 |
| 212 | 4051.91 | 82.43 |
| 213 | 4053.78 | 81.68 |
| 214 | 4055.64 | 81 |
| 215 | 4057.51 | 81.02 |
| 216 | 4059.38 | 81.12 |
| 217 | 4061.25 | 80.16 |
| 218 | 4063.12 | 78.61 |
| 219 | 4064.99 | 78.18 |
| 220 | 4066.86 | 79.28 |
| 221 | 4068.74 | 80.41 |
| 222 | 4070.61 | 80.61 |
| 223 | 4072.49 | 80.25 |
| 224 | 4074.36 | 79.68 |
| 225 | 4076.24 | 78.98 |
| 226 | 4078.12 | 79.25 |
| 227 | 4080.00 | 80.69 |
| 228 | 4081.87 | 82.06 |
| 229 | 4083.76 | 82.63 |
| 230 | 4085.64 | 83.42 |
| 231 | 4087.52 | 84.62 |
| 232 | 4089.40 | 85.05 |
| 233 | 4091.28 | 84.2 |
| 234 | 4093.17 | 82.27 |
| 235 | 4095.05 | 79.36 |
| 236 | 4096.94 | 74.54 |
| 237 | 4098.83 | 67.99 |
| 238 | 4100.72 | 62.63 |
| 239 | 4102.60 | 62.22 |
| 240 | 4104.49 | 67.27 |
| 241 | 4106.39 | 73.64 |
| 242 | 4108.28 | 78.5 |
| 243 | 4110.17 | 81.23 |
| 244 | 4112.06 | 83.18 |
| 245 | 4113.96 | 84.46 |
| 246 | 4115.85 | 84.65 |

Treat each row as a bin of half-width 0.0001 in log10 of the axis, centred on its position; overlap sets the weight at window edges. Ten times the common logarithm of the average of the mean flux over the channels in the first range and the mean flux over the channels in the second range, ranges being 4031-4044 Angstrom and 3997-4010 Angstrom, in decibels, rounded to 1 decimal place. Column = 19.1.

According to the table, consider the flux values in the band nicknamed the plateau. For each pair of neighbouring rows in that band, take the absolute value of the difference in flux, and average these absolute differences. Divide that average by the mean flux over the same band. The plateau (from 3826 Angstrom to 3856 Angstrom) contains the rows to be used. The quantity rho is 0.050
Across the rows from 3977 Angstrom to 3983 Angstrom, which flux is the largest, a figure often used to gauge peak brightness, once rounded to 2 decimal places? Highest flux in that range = 76.41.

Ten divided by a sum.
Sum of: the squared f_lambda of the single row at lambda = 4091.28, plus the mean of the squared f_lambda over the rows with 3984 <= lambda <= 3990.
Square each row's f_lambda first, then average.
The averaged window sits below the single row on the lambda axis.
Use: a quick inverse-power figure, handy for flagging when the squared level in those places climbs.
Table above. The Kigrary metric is 0.0007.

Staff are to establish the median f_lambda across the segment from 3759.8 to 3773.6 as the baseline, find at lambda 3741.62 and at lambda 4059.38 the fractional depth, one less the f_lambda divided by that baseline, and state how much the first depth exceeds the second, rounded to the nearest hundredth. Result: 0.27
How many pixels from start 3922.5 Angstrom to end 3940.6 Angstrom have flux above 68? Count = 0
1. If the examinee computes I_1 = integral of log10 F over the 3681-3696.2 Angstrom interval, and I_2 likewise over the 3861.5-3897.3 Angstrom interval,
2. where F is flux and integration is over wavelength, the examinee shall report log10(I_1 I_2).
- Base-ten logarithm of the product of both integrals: 3.3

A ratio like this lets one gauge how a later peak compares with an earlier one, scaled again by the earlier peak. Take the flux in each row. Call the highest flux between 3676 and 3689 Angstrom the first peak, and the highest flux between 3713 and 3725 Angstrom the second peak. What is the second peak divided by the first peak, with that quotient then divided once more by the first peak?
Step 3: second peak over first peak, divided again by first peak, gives 0.017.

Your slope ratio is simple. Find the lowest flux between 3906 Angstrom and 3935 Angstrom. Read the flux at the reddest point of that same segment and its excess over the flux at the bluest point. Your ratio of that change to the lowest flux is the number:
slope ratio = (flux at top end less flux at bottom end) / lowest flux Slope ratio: -2.0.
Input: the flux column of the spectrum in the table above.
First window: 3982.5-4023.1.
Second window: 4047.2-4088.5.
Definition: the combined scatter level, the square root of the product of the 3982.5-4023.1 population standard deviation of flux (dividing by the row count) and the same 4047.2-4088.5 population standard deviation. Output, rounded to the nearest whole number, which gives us 2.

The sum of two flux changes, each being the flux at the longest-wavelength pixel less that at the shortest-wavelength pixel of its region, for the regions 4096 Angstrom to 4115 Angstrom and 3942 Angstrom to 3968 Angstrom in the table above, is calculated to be -20.8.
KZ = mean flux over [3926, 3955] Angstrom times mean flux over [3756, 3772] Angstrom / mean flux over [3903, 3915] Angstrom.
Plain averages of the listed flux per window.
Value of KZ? 46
